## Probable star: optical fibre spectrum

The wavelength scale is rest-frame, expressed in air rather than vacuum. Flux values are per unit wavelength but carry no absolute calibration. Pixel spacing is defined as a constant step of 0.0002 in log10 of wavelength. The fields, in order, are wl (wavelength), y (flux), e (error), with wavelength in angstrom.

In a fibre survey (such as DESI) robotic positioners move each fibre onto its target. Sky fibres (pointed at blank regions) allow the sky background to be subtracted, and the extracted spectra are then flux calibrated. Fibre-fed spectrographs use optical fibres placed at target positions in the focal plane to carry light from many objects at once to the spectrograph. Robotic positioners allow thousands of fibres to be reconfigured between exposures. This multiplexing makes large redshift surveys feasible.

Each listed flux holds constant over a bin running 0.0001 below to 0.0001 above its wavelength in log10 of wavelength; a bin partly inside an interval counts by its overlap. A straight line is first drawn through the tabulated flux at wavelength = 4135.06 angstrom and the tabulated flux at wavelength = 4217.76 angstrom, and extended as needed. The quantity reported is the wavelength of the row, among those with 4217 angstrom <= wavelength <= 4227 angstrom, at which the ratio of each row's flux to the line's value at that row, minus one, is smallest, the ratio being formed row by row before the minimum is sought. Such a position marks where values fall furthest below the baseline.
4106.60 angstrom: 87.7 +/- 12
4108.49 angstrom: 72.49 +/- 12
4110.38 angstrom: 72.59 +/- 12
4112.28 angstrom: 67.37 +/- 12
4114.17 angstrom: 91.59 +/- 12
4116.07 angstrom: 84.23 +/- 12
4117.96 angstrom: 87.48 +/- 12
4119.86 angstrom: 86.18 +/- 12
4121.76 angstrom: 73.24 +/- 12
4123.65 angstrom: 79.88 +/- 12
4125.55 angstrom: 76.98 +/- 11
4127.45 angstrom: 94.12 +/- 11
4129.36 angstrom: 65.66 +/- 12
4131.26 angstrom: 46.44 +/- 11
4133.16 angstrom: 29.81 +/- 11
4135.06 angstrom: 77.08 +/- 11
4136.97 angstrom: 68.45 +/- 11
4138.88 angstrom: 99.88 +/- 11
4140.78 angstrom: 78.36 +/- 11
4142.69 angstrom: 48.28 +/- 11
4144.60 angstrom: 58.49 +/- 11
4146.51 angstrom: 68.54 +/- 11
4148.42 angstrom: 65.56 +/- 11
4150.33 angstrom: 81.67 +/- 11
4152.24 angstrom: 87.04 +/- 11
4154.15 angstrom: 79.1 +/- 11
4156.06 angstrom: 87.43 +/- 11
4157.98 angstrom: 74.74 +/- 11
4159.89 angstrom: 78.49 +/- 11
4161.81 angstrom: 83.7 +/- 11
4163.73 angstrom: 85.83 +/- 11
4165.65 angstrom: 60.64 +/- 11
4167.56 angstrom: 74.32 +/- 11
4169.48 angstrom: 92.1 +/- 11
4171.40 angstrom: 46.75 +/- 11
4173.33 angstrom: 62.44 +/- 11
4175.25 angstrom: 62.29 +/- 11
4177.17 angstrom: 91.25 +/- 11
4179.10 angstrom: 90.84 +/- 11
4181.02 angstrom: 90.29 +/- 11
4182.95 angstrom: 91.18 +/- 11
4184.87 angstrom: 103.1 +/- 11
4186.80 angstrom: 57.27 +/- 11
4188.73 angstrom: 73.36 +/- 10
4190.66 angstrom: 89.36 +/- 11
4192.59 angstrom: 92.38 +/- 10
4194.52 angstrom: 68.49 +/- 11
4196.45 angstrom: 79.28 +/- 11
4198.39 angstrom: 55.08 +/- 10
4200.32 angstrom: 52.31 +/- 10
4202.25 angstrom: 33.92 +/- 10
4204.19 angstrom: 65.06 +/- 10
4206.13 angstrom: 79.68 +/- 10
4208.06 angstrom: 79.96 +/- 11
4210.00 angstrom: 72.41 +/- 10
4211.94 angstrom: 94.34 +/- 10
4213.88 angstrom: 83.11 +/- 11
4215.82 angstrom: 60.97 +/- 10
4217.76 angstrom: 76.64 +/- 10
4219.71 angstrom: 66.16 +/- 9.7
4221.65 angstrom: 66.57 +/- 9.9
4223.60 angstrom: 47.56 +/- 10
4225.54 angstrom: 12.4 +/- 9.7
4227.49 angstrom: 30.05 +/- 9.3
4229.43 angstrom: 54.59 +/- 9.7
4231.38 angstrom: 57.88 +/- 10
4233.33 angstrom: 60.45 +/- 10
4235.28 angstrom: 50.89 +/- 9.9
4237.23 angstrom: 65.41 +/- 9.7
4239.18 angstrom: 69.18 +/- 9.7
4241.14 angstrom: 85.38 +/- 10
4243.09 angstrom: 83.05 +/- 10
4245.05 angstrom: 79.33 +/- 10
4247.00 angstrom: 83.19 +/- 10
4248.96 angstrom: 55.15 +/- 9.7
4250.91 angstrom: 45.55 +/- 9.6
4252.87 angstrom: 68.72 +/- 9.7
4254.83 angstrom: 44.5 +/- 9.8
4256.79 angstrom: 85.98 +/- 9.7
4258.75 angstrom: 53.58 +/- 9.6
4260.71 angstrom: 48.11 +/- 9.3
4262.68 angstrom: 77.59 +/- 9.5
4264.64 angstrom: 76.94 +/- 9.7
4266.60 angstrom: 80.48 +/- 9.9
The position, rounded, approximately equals 4225.54 angstrom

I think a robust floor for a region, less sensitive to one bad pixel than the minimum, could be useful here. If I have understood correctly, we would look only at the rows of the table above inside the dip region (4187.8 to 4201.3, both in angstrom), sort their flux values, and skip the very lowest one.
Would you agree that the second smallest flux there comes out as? 55.08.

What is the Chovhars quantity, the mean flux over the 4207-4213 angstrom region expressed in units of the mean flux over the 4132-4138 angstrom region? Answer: 1.41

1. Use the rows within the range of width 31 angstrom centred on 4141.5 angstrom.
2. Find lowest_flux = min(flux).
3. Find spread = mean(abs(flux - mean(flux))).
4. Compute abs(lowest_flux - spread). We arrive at 15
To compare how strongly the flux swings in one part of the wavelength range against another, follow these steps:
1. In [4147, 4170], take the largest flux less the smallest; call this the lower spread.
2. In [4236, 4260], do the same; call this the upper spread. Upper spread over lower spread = 1.32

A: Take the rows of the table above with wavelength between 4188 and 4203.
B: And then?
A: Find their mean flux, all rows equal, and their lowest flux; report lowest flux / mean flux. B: 0.5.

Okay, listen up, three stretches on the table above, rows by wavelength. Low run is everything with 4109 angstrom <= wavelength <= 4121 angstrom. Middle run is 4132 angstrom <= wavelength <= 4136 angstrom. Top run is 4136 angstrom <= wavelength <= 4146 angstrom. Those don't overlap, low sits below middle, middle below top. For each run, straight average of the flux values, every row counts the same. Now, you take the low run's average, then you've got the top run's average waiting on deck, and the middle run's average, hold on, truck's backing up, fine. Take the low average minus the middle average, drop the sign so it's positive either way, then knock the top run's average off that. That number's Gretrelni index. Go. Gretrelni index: -43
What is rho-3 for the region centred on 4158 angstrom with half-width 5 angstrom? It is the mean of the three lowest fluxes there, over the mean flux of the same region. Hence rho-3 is 0.96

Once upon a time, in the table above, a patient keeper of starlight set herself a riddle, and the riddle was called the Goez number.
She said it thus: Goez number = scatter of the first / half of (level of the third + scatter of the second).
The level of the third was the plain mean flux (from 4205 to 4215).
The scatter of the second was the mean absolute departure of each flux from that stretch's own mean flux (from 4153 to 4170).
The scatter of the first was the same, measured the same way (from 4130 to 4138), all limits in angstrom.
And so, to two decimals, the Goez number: 0.39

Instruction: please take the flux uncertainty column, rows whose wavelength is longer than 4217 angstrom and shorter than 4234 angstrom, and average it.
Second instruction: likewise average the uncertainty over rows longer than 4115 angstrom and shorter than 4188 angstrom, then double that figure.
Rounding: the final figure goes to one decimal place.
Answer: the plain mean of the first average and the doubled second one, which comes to 16.1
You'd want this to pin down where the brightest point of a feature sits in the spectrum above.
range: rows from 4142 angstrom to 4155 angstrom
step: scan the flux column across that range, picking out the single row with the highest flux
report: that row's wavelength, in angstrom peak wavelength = 4152.24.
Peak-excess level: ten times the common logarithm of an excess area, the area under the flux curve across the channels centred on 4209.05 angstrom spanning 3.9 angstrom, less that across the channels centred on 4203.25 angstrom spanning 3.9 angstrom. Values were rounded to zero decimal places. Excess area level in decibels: 20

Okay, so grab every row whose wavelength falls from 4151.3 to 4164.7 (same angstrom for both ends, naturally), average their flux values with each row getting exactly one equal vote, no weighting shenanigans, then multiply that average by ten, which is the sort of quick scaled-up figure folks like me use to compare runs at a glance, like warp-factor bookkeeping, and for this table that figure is 823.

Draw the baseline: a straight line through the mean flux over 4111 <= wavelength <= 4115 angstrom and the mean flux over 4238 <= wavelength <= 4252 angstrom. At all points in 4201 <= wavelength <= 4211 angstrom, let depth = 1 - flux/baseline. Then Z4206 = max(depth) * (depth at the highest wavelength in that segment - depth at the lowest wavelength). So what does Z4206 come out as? -0.28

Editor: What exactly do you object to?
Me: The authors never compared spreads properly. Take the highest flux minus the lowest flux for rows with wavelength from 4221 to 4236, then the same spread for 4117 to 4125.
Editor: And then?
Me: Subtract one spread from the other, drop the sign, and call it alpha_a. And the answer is 40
